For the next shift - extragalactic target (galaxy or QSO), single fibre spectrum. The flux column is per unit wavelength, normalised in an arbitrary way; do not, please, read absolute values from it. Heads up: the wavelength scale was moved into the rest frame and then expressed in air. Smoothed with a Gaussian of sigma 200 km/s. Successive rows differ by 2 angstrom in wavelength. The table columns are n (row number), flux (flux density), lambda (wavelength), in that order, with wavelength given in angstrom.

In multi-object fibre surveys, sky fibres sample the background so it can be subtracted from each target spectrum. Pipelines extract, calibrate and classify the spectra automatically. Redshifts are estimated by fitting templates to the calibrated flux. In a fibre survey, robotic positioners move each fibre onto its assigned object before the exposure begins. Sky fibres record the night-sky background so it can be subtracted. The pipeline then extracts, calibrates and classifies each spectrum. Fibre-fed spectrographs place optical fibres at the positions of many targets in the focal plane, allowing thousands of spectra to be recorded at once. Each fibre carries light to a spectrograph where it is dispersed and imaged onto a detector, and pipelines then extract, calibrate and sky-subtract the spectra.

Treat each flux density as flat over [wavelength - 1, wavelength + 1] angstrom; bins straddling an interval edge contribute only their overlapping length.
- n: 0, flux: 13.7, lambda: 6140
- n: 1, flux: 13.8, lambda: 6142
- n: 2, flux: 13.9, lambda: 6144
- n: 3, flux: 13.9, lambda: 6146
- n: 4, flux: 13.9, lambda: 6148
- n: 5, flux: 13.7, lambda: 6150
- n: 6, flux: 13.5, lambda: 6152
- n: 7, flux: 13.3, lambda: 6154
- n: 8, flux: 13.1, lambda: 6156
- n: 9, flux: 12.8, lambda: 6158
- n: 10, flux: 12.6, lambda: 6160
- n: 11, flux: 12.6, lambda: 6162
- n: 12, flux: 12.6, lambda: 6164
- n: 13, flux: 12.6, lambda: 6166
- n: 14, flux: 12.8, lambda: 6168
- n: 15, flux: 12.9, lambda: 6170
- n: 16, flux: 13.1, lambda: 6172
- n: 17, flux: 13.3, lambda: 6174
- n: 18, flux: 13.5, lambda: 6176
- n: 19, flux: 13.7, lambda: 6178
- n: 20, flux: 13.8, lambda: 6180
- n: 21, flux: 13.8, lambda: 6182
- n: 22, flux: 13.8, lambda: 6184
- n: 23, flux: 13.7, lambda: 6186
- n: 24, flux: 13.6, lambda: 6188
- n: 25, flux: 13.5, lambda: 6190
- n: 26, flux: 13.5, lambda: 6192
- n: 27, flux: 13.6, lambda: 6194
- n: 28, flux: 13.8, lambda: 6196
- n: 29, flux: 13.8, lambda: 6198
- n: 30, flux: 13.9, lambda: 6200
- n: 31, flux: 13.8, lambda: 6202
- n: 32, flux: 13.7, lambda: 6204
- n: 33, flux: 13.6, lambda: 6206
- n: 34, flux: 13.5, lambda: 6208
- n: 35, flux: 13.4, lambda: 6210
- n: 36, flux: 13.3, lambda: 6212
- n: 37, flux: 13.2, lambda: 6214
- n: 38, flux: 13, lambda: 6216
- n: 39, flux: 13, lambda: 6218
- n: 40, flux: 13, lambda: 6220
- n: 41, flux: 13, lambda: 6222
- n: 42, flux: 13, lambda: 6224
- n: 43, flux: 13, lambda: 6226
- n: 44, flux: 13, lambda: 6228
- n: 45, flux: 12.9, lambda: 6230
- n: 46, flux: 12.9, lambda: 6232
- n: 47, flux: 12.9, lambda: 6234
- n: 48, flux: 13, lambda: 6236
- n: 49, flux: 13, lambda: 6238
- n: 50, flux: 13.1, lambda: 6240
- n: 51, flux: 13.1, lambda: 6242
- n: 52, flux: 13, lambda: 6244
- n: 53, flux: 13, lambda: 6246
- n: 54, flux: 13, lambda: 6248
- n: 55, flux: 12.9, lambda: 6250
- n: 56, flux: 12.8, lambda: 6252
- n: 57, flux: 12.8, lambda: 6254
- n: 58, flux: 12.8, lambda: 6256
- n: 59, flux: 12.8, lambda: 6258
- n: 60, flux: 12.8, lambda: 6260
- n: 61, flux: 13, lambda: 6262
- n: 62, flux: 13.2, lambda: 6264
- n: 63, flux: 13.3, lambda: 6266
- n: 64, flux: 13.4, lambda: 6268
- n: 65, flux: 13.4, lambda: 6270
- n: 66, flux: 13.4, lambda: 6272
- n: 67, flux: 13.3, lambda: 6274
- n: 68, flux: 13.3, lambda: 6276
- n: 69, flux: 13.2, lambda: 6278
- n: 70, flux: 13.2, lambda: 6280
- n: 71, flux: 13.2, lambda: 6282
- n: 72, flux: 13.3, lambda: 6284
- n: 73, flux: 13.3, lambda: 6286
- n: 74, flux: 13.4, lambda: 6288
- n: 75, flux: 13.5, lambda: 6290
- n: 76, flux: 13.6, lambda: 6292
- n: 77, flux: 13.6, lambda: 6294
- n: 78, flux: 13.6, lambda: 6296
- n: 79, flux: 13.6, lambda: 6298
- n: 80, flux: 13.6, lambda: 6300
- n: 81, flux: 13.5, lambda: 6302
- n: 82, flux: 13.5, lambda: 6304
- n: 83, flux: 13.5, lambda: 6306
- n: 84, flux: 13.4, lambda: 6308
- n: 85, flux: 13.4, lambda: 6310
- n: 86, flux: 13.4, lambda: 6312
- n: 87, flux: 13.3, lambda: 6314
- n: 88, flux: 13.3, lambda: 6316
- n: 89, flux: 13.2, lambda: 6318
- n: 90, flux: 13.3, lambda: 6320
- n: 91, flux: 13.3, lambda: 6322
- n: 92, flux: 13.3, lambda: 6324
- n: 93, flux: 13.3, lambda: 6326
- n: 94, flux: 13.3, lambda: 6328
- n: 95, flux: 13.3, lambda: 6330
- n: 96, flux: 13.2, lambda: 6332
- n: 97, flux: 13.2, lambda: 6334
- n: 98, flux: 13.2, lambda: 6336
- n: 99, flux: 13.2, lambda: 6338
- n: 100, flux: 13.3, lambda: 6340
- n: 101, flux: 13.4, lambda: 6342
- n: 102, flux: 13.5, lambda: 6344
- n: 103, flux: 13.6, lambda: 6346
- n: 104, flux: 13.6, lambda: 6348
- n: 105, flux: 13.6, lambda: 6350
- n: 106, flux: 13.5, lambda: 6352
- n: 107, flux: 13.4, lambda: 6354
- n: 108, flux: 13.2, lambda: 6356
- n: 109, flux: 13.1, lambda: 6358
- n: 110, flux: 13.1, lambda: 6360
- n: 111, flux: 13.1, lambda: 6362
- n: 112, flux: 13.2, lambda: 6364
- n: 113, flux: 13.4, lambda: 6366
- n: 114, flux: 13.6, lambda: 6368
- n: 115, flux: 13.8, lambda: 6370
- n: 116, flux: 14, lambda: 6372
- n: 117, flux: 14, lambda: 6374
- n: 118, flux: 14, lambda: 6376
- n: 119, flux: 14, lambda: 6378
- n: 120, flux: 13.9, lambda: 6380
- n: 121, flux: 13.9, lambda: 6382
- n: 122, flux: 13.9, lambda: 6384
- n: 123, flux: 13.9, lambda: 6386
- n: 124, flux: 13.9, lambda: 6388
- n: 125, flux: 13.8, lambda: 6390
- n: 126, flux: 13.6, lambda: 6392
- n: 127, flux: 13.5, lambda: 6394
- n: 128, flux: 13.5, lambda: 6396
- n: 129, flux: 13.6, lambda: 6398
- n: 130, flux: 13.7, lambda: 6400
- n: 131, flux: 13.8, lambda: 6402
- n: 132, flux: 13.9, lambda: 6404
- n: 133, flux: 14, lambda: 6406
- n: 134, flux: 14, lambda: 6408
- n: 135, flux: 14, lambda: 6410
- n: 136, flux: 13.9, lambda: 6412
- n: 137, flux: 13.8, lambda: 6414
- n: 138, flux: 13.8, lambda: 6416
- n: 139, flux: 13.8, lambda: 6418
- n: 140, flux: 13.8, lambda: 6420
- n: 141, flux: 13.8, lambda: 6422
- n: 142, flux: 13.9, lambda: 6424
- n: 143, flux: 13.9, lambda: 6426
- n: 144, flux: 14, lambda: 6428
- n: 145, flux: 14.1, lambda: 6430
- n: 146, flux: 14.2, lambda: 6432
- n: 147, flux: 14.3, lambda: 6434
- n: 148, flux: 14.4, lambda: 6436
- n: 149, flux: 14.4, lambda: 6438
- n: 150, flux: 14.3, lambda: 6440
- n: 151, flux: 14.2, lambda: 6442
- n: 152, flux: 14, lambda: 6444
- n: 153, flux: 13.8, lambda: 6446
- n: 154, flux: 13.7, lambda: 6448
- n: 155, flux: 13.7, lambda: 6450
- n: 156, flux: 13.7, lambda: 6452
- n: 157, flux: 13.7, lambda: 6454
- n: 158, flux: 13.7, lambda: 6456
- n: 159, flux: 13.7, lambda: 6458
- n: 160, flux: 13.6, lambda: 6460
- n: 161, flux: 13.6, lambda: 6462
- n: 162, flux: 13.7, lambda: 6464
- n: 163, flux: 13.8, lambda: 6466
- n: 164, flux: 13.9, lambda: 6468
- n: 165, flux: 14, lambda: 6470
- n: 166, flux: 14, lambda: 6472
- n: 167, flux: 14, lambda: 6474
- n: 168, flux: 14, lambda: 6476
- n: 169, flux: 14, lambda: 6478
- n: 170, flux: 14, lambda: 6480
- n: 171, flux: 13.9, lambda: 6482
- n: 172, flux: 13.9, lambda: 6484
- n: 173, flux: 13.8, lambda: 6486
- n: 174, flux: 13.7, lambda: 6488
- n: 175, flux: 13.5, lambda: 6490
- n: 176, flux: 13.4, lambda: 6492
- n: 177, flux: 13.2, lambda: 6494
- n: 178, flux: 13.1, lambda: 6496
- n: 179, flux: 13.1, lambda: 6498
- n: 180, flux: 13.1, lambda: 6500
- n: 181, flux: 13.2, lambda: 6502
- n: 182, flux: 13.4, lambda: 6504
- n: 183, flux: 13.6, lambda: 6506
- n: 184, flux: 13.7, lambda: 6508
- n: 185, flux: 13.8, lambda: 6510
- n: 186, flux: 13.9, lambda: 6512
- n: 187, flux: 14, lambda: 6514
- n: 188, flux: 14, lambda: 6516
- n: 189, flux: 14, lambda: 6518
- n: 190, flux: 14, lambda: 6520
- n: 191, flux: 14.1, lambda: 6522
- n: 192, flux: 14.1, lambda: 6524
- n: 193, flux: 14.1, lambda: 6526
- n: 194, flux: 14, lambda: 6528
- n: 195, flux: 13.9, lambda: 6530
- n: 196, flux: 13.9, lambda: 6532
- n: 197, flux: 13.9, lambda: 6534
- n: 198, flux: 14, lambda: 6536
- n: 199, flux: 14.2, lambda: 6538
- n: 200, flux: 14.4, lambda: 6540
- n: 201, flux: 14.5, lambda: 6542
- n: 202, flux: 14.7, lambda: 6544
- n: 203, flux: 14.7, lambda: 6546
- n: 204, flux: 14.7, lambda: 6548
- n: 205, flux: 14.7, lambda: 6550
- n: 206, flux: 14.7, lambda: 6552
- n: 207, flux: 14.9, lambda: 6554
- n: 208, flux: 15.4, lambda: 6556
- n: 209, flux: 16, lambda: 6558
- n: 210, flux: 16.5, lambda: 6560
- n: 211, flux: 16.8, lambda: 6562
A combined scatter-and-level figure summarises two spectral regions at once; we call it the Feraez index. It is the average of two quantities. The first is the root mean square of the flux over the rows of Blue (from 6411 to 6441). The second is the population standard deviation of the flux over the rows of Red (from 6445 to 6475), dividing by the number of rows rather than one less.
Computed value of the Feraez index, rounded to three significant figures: 7.08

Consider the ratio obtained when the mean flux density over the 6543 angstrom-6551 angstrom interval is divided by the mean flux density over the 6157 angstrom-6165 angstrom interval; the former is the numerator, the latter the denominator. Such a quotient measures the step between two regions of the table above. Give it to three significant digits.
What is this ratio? 1.16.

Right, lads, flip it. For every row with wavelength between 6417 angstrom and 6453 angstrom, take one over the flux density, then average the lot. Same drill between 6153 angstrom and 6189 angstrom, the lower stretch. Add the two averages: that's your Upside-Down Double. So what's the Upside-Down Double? 0.147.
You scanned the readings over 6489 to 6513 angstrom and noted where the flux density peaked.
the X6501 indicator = 6512 angstrom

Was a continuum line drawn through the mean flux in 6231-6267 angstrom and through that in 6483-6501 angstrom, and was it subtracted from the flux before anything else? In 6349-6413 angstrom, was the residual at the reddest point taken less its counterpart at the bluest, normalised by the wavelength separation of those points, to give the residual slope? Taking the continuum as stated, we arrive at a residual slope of 0.003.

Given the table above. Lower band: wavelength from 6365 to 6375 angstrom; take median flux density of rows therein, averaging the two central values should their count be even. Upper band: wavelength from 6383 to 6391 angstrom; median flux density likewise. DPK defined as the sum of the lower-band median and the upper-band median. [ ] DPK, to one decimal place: 27.7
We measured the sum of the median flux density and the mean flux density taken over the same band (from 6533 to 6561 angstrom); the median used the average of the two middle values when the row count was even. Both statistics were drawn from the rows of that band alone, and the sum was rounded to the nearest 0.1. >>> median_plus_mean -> 29.5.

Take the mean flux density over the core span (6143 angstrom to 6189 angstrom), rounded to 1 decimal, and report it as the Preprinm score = 13.3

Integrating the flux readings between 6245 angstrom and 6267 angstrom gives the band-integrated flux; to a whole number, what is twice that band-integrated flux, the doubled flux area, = 570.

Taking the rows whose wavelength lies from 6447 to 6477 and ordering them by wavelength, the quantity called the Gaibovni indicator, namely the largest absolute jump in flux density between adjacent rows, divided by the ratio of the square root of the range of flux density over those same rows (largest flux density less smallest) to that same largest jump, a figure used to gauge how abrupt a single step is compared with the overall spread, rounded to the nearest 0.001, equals 0.016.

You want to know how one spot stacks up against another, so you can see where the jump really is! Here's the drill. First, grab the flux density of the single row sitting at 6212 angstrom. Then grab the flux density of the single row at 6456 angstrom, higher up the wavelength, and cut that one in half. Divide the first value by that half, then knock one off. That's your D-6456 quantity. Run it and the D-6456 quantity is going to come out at 0.94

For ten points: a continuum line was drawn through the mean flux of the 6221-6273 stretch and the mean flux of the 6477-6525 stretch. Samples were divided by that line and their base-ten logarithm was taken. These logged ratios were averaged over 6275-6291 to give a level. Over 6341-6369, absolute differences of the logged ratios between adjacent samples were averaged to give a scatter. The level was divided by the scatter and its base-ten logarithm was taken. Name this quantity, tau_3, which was 0.30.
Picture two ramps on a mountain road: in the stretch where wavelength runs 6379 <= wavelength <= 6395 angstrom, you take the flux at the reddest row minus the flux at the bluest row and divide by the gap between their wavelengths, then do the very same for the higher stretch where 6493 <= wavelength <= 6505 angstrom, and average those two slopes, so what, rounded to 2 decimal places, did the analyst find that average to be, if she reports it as 0.00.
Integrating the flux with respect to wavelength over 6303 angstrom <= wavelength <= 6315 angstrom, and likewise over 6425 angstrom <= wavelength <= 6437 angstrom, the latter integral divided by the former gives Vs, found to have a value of 1.05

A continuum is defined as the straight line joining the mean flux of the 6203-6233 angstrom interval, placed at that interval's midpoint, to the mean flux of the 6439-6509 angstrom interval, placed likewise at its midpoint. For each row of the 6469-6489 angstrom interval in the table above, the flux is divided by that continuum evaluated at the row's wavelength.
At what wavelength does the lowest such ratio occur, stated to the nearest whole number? 6488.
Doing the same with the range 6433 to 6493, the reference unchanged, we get 6492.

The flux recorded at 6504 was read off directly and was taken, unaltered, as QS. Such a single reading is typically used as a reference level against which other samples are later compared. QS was 13.4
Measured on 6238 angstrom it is 13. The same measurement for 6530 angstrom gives 13.9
